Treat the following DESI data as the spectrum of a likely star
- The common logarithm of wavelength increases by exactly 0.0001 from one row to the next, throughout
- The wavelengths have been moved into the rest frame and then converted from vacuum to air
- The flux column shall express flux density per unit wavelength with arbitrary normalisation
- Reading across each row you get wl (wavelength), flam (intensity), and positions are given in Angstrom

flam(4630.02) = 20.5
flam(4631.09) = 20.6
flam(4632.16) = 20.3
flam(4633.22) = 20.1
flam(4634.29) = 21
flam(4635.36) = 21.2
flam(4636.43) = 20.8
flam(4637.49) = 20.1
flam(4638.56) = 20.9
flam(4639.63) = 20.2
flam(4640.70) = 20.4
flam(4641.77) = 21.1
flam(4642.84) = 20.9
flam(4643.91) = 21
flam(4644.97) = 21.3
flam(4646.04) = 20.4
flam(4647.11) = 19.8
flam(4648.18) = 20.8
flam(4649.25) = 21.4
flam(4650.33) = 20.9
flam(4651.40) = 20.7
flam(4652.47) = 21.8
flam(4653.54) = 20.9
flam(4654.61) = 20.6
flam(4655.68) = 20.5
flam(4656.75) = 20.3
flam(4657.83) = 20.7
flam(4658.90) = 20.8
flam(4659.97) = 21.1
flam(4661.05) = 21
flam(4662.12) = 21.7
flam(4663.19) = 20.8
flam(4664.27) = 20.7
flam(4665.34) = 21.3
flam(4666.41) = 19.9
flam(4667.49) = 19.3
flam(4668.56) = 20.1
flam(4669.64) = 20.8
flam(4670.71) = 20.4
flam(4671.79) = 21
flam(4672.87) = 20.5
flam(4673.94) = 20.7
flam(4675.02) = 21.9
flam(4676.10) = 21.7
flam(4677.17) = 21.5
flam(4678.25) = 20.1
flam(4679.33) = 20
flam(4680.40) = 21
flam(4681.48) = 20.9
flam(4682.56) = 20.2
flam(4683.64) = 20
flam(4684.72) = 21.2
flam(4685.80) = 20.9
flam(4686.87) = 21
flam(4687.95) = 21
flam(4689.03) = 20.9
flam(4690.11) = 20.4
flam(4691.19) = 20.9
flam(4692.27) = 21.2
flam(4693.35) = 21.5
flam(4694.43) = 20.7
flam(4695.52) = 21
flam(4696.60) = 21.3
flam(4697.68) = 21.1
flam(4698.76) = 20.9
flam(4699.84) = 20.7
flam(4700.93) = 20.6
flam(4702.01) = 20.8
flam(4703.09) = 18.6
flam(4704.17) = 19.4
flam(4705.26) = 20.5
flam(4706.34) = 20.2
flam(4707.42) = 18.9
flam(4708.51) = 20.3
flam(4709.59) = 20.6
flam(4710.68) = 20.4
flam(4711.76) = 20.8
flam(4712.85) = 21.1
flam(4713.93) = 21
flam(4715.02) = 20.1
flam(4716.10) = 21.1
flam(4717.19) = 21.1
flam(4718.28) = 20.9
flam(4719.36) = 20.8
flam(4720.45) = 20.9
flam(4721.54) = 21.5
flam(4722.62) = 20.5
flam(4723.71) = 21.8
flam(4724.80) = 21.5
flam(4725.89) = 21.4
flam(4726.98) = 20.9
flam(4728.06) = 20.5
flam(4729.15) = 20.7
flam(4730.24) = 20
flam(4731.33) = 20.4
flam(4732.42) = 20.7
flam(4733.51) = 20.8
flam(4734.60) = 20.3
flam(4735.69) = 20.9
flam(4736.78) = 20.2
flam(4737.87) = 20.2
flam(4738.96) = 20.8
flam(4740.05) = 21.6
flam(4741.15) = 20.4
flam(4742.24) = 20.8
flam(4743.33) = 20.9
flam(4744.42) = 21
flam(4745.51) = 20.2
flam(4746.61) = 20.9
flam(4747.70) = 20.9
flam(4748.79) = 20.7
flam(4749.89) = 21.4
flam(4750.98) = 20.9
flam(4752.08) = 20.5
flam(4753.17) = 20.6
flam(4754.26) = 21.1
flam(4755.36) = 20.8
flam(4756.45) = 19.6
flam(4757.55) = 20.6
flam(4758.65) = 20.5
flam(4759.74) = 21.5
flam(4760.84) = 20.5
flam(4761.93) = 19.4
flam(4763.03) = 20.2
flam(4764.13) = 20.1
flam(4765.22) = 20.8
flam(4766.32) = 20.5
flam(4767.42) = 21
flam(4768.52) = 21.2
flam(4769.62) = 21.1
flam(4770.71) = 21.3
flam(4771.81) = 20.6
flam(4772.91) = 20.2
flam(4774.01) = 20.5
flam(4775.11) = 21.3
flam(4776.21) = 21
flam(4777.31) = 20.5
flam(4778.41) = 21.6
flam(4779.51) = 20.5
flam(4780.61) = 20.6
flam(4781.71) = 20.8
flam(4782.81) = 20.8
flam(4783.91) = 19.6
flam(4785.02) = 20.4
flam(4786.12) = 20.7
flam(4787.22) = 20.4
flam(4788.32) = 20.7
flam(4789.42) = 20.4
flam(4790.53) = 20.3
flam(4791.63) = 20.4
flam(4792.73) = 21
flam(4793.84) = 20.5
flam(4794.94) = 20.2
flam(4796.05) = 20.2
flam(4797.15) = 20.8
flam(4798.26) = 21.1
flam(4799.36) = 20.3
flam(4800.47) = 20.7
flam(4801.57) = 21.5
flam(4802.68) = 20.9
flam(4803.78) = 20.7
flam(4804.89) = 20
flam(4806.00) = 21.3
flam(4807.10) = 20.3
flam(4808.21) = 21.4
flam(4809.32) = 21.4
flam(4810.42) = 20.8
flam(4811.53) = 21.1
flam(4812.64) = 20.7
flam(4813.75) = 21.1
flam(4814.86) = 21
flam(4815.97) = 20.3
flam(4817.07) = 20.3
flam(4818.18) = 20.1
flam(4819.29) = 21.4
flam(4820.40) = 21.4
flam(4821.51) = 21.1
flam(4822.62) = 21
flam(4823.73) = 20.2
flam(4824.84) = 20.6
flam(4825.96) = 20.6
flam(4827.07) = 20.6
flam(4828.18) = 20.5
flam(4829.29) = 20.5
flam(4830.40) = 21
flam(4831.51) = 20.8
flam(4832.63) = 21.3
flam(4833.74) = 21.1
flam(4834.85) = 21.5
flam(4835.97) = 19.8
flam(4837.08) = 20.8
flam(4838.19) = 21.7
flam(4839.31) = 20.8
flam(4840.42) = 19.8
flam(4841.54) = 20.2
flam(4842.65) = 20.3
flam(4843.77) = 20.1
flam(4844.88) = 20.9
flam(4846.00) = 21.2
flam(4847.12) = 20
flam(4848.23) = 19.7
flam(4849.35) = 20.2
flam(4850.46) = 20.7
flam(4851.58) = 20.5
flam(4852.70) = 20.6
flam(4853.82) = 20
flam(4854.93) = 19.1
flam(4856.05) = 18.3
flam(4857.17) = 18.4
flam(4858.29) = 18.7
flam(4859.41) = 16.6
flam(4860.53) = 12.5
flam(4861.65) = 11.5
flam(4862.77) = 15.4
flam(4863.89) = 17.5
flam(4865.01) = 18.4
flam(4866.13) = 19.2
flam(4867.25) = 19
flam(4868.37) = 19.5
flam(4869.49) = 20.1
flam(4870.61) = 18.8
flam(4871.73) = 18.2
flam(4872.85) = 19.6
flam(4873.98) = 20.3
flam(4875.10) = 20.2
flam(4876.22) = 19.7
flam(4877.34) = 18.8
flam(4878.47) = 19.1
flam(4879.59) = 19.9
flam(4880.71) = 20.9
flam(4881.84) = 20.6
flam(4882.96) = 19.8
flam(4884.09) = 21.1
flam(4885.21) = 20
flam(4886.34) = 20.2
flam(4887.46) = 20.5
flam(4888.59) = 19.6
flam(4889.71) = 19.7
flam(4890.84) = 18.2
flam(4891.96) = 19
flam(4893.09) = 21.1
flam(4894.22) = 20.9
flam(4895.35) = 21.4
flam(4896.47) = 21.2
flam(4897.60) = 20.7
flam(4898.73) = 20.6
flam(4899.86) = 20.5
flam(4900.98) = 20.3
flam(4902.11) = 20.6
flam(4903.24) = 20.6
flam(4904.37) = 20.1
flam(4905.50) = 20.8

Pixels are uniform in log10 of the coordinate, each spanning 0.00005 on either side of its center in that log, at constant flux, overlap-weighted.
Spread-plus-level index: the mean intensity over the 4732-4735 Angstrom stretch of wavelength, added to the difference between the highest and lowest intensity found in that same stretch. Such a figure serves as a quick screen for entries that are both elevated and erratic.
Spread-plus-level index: 21.1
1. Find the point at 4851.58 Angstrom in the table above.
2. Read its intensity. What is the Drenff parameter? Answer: 20.5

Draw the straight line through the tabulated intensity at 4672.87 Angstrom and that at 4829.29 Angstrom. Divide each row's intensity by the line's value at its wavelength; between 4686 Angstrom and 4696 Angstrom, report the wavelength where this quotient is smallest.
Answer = 4690.11 Angstrom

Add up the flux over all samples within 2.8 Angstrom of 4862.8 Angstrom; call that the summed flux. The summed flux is 75.3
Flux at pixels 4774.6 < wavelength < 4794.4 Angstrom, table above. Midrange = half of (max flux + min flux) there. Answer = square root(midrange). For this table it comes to 4.54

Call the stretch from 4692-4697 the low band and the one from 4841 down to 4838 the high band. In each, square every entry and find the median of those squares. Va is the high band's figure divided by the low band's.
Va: 0.96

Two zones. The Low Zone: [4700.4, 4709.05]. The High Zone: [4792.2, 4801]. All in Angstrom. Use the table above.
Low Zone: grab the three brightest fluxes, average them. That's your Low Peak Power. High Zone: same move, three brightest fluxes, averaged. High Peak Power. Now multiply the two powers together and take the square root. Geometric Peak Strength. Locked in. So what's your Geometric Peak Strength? 20.8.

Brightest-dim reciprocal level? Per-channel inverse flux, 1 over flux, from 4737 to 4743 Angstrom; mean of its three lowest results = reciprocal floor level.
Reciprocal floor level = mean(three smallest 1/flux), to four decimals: 0.0475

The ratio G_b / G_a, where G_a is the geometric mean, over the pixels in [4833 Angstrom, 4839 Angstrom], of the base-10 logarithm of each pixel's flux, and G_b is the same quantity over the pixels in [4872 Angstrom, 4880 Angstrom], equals 0.98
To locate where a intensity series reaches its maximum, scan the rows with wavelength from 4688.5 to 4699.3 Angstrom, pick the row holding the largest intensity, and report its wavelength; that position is 4693.35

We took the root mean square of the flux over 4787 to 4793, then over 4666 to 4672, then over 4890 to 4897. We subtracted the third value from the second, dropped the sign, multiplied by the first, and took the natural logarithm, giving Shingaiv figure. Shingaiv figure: 0.5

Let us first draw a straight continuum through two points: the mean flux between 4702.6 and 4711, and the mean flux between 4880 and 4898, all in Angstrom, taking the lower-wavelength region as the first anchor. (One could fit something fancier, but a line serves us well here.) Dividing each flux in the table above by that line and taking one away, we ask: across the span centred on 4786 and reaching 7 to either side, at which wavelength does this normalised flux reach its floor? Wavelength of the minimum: 4783.91 Angstrom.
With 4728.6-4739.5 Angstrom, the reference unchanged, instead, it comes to 4730.24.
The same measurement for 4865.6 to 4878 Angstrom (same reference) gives 4871.73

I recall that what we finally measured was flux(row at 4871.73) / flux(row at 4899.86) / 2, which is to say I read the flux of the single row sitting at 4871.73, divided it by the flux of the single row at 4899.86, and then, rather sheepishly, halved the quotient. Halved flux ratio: 0.444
